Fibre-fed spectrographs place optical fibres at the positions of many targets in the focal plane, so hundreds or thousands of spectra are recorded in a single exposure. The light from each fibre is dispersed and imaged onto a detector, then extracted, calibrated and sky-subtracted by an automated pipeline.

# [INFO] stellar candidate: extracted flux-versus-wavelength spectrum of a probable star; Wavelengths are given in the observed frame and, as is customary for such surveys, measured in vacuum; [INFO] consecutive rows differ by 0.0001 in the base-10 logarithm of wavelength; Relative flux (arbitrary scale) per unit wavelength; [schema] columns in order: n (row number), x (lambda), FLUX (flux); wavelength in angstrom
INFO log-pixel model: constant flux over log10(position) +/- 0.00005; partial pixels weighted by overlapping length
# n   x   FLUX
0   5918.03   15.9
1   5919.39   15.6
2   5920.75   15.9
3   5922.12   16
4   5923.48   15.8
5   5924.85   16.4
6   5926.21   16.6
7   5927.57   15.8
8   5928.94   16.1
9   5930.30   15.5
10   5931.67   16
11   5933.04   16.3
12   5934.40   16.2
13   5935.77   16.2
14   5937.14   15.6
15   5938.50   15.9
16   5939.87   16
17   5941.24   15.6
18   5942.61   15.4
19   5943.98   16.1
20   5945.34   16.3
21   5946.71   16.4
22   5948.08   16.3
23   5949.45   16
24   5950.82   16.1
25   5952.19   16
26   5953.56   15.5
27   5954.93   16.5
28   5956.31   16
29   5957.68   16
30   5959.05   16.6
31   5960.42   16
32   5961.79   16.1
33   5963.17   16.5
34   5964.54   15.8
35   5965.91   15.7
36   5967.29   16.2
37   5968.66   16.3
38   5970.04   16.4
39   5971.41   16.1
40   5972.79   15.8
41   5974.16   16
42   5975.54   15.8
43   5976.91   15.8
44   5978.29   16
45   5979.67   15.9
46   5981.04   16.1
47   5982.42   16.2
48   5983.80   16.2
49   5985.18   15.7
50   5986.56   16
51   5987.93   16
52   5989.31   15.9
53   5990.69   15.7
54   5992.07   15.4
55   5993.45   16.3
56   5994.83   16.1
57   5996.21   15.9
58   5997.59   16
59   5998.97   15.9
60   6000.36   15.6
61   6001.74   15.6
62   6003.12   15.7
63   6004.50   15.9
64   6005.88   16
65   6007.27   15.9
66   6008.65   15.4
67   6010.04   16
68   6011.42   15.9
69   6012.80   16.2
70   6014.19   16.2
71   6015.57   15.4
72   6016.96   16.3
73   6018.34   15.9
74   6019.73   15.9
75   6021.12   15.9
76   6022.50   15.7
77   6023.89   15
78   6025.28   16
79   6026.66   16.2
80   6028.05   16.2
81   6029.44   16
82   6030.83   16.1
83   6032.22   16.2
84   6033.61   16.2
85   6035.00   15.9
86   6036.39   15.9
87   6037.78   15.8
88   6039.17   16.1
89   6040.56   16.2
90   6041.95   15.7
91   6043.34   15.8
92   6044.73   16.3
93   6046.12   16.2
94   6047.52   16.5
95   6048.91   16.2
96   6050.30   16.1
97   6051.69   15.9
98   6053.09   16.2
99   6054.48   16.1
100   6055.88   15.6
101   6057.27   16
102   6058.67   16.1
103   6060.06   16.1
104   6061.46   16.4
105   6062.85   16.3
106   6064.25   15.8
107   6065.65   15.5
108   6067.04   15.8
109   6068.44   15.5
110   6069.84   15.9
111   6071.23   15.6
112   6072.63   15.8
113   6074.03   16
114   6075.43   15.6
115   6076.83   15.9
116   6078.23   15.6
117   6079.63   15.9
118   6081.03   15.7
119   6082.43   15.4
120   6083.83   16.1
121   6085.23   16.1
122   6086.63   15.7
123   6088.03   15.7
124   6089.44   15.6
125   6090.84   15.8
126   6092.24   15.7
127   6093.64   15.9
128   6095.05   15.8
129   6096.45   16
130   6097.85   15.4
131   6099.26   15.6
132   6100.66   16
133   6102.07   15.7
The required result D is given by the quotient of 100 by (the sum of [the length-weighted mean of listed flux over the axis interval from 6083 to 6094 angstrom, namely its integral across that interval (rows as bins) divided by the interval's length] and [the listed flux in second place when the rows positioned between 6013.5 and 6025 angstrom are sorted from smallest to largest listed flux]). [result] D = 3.20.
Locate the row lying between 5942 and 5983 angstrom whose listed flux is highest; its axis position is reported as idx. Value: 5959.05 angstrom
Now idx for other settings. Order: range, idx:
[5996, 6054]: 6047.52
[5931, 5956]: 5954.93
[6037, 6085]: 6047.52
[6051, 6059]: 6053.09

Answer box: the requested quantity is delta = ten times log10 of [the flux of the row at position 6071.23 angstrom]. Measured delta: 11.93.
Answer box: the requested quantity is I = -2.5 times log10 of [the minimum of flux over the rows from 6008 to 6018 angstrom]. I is -2.97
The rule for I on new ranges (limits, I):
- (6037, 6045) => -2.99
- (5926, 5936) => -2.98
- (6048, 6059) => -2.98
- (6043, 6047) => -3.00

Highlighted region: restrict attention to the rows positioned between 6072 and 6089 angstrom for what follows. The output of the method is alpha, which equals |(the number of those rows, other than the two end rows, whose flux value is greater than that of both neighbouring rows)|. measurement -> 3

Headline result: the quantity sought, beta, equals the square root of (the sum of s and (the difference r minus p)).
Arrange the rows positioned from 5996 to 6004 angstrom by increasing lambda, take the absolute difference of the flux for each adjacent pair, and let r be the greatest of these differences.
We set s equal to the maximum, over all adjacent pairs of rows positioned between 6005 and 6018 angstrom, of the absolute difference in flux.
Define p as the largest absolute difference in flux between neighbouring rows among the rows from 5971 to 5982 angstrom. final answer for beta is 0.95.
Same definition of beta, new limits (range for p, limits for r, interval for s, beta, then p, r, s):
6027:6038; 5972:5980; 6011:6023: 0.89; 0.30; 0.2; 0.90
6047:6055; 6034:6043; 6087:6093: 0.63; 0.30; 0.5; 0.20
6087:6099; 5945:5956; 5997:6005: 0.84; 0.60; 1.0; 0.30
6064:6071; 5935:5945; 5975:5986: 0.89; 0.40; 0.7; 0.50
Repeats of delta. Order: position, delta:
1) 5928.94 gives 12.07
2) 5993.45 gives 12.12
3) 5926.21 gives 12.20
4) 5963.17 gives 12.17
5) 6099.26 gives 11.93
